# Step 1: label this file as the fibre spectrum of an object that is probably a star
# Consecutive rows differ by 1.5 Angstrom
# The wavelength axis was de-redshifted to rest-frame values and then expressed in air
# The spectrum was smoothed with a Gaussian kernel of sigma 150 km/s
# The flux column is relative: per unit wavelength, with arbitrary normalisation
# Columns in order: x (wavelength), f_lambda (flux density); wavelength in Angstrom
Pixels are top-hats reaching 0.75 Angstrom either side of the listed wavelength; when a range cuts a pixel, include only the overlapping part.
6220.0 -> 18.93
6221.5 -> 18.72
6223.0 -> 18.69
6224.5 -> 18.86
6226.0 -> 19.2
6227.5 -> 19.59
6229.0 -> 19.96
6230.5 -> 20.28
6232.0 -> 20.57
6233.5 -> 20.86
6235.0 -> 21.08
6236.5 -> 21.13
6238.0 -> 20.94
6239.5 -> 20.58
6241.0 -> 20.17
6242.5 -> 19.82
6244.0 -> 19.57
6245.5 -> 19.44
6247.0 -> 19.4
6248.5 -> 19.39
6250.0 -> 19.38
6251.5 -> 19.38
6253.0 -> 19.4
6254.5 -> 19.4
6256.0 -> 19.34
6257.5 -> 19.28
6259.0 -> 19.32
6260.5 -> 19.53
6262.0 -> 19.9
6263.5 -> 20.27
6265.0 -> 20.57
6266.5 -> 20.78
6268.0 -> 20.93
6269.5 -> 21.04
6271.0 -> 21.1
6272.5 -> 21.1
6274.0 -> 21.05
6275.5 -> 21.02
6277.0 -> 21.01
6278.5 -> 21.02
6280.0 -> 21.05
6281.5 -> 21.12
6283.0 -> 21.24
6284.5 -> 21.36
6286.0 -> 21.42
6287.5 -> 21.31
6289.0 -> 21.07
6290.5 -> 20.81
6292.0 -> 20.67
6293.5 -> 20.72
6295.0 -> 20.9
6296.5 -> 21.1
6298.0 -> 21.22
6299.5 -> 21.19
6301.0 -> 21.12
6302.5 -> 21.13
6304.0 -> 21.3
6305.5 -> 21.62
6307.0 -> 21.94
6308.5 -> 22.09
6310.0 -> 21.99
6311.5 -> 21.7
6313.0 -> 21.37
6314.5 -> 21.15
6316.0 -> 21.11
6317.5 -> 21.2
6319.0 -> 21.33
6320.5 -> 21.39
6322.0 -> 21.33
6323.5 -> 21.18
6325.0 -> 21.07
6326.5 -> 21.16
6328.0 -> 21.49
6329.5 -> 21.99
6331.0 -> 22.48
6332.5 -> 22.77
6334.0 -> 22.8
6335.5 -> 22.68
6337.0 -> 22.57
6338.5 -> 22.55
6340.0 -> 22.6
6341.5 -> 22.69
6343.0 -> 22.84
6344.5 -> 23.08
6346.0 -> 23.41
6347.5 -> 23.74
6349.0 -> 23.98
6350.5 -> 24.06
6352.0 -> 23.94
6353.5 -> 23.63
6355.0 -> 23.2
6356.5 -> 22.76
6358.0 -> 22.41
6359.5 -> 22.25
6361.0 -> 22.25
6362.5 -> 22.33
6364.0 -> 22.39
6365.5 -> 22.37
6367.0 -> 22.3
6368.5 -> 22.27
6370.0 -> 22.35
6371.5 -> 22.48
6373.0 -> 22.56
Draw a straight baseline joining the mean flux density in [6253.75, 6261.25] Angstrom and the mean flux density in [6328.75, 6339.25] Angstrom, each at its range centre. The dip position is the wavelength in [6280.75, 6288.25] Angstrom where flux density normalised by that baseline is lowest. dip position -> 6287.5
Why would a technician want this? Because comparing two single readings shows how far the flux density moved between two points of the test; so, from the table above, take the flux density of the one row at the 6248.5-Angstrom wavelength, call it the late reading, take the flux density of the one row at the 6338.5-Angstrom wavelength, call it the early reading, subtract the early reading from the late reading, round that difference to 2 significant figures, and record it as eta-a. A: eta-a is -3.2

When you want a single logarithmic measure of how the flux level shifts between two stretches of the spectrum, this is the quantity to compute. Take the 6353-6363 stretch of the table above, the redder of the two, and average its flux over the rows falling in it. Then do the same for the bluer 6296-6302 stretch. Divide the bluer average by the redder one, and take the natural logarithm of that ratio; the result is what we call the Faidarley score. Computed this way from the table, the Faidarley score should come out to -0.07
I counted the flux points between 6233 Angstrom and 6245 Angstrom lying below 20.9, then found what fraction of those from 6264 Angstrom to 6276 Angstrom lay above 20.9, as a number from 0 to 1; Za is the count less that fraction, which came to 4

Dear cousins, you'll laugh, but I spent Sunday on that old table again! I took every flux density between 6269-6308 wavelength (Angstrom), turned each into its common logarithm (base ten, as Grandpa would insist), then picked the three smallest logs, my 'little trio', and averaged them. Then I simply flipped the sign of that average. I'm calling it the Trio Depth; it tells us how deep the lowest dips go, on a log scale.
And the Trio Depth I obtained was -1.317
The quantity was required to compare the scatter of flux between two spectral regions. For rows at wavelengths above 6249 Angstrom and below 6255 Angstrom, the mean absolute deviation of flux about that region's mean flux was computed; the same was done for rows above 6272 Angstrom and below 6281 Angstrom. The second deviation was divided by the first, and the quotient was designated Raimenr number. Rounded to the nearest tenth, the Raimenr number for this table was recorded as 2.5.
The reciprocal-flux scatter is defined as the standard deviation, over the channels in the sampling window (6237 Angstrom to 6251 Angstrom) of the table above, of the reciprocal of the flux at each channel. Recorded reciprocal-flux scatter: 0.0014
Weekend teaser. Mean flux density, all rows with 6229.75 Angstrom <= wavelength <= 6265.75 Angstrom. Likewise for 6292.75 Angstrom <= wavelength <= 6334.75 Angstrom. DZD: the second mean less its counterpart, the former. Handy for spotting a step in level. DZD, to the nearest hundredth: 1.54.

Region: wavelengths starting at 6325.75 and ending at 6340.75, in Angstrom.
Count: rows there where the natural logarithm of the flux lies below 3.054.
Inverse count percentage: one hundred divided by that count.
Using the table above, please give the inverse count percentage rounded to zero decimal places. 100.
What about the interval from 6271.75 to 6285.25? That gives 14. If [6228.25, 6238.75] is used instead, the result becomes 14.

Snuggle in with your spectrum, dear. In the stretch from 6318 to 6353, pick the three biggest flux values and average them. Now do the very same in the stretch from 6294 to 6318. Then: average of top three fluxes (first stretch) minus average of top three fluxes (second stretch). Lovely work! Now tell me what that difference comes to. 2.0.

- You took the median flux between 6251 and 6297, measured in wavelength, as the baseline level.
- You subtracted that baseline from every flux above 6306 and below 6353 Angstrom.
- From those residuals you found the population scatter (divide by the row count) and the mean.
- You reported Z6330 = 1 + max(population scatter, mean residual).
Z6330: 2.32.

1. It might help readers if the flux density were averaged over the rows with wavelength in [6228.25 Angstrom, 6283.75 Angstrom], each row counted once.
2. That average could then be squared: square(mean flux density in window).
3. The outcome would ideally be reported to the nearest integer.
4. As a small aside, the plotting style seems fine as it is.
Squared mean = 412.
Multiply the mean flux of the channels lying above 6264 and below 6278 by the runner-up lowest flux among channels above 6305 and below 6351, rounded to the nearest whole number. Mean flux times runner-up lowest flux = 442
